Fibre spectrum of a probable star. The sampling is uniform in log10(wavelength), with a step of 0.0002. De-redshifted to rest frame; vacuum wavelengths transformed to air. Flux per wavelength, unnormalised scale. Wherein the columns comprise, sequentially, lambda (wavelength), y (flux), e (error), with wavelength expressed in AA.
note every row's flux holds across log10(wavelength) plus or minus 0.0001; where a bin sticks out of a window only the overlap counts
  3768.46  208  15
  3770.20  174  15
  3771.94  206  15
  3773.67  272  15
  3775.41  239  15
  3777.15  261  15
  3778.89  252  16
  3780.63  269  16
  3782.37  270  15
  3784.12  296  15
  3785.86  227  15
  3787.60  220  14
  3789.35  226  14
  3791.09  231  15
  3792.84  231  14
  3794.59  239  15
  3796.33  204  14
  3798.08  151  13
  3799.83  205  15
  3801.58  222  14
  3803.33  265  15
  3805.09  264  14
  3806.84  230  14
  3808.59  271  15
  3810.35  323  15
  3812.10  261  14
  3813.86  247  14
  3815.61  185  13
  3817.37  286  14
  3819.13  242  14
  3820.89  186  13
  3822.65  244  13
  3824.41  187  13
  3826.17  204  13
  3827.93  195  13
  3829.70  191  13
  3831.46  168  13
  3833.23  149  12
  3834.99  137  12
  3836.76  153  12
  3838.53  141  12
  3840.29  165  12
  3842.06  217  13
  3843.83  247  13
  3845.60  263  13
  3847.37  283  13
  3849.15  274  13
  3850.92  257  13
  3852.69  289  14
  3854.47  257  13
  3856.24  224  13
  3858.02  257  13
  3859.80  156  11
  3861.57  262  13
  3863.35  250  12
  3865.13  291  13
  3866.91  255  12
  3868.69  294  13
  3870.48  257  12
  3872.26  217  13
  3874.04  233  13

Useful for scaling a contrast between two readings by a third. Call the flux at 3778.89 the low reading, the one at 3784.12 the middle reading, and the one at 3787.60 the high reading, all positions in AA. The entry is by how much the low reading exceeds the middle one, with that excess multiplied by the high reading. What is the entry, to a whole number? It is -9680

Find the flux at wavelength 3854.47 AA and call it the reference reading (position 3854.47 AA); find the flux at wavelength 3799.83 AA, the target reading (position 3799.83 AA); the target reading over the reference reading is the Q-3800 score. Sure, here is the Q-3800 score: 0.80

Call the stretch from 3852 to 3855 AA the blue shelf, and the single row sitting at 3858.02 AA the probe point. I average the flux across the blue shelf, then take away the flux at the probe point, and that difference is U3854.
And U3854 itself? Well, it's 16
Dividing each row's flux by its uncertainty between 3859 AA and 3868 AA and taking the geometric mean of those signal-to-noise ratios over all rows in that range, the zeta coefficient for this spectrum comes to 20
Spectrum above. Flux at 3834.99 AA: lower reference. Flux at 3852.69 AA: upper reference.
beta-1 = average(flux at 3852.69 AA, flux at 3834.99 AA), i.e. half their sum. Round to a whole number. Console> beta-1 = 213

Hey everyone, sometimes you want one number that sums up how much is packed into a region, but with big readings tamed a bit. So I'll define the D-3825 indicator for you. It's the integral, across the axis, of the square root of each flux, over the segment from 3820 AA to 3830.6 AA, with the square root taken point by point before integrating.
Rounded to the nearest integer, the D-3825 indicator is 150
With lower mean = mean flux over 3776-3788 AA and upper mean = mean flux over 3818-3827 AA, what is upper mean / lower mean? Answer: 0.83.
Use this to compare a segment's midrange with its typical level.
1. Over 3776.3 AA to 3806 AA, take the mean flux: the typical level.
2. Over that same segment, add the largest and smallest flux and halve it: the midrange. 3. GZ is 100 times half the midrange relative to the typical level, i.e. 47.1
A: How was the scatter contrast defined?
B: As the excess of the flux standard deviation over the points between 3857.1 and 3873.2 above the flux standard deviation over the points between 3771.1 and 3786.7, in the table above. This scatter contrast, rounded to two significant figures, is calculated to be 14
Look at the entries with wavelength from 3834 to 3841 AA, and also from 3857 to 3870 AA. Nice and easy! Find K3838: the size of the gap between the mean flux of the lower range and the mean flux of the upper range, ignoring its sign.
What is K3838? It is 103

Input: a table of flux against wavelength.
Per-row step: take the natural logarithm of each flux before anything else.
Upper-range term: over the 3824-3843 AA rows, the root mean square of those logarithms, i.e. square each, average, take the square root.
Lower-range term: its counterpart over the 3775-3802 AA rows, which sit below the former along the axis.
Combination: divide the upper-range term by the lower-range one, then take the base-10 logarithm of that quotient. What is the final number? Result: -0.025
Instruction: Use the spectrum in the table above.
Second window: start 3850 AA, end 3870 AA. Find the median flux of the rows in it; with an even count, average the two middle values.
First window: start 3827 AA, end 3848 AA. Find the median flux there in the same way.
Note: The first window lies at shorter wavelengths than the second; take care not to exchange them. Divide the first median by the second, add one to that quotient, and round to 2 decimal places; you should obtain 1.70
